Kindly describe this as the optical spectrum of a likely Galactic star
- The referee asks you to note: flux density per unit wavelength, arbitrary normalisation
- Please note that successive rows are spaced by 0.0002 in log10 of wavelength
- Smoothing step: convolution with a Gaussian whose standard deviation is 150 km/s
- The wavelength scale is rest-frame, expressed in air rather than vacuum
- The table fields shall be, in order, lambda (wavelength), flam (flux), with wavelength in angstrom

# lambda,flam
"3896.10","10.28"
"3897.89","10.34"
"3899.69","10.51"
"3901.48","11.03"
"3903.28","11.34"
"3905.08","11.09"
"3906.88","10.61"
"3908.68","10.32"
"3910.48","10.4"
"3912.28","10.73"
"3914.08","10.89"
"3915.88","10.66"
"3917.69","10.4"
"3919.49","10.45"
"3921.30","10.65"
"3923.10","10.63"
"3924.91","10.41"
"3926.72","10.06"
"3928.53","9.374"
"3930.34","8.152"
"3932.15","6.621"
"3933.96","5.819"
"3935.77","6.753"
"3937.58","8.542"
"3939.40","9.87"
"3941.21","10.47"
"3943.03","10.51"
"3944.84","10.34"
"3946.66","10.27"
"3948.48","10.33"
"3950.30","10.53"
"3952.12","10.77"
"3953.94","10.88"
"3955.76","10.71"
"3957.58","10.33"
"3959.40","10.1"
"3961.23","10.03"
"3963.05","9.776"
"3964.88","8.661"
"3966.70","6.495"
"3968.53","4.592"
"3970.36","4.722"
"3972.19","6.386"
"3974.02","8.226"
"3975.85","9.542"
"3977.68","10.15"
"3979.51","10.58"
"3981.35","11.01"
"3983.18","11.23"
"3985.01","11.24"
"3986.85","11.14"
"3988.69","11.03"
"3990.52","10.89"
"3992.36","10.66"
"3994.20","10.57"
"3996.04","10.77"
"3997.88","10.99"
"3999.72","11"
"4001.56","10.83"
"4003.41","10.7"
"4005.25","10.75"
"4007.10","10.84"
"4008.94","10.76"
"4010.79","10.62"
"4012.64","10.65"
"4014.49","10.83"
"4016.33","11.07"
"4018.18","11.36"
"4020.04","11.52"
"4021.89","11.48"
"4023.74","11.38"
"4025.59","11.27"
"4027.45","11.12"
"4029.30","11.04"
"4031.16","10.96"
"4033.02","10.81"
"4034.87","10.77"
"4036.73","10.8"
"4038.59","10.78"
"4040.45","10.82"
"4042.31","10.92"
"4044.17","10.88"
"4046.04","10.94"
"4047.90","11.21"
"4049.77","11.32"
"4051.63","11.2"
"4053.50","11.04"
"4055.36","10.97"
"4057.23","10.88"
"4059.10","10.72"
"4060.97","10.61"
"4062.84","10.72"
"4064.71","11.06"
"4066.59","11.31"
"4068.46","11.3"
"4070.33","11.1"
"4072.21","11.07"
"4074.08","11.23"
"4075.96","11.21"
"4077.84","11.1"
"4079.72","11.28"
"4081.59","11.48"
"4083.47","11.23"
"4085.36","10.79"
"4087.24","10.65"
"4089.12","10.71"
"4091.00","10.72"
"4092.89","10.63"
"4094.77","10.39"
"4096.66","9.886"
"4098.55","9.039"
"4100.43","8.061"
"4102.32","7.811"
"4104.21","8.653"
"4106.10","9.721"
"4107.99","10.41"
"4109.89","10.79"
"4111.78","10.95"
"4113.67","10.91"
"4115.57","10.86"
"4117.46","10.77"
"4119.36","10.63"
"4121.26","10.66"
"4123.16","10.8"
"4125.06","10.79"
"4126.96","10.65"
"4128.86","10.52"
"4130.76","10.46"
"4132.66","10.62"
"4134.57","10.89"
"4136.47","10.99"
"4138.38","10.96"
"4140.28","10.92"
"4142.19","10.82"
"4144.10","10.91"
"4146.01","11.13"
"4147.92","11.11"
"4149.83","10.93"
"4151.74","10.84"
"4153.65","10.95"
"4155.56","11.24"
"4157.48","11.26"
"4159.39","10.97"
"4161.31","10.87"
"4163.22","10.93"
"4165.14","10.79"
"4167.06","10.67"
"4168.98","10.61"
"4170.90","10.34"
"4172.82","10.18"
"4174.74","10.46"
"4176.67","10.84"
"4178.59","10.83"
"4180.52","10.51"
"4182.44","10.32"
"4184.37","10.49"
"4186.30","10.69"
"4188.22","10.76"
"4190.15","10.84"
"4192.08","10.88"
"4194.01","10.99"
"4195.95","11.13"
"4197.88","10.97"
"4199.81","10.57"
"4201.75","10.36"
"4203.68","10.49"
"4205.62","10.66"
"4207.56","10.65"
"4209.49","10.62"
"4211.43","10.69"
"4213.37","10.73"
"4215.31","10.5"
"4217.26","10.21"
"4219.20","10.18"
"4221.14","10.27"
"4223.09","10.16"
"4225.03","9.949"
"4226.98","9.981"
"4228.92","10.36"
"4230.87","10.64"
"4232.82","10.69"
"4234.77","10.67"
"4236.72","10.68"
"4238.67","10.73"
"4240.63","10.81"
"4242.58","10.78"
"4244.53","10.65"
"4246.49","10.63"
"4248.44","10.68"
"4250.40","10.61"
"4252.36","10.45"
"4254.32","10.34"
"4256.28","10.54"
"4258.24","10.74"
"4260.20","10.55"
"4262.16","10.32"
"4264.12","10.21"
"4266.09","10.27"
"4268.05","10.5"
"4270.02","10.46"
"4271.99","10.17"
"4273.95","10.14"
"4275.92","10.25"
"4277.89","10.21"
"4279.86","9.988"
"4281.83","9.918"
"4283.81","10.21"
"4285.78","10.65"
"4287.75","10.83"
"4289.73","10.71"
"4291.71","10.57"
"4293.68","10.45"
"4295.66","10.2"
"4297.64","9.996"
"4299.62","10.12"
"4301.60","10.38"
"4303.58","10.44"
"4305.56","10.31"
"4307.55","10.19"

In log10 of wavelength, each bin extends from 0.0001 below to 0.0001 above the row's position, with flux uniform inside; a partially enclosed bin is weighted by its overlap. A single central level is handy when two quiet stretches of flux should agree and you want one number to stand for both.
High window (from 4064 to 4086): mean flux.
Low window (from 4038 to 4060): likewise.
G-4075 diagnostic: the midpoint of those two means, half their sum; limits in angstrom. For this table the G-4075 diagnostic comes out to 11.1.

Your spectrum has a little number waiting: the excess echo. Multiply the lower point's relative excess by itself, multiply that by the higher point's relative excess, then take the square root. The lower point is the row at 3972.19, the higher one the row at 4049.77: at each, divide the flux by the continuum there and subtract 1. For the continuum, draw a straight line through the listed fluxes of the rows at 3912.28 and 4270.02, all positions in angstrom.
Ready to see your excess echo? 0.103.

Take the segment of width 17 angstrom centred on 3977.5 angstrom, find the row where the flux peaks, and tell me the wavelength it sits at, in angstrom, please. 3985.01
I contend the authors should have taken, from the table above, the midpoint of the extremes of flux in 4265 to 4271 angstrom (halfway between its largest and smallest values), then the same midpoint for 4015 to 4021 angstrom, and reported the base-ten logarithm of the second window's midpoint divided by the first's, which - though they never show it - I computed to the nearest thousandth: 0.036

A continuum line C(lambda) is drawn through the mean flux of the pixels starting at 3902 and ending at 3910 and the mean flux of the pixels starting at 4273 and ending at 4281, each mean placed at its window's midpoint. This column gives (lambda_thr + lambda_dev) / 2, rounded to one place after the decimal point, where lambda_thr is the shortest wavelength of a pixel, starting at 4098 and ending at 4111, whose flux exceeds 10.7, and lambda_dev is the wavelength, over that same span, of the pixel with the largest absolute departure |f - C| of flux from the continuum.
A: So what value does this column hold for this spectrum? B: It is 4106.1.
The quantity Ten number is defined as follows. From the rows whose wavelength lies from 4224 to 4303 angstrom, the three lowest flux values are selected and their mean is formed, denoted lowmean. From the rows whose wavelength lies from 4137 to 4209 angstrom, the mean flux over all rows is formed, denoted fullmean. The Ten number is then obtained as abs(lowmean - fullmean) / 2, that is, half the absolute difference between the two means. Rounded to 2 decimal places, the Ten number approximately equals 0.42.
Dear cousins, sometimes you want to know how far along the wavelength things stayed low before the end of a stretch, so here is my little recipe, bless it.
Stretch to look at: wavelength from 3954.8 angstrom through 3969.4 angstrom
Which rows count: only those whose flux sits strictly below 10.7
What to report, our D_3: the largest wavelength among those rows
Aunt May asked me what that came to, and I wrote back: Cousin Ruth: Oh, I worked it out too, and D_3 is 3968.53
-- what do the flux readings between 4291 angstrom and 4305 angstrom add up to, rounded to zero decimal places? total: 72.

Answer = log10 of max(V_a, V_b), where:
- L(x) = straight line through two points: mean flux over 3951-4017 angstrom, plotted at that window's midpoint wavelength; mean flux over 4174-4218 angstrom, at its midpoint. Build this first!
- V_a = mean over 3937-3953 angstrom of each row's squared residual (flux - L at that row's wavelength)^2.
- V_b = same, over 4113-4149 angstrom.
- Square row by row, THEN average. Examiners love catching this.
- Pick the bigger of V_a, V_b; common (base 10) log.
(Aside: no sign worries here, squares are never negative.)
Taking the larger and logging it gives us -0.3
